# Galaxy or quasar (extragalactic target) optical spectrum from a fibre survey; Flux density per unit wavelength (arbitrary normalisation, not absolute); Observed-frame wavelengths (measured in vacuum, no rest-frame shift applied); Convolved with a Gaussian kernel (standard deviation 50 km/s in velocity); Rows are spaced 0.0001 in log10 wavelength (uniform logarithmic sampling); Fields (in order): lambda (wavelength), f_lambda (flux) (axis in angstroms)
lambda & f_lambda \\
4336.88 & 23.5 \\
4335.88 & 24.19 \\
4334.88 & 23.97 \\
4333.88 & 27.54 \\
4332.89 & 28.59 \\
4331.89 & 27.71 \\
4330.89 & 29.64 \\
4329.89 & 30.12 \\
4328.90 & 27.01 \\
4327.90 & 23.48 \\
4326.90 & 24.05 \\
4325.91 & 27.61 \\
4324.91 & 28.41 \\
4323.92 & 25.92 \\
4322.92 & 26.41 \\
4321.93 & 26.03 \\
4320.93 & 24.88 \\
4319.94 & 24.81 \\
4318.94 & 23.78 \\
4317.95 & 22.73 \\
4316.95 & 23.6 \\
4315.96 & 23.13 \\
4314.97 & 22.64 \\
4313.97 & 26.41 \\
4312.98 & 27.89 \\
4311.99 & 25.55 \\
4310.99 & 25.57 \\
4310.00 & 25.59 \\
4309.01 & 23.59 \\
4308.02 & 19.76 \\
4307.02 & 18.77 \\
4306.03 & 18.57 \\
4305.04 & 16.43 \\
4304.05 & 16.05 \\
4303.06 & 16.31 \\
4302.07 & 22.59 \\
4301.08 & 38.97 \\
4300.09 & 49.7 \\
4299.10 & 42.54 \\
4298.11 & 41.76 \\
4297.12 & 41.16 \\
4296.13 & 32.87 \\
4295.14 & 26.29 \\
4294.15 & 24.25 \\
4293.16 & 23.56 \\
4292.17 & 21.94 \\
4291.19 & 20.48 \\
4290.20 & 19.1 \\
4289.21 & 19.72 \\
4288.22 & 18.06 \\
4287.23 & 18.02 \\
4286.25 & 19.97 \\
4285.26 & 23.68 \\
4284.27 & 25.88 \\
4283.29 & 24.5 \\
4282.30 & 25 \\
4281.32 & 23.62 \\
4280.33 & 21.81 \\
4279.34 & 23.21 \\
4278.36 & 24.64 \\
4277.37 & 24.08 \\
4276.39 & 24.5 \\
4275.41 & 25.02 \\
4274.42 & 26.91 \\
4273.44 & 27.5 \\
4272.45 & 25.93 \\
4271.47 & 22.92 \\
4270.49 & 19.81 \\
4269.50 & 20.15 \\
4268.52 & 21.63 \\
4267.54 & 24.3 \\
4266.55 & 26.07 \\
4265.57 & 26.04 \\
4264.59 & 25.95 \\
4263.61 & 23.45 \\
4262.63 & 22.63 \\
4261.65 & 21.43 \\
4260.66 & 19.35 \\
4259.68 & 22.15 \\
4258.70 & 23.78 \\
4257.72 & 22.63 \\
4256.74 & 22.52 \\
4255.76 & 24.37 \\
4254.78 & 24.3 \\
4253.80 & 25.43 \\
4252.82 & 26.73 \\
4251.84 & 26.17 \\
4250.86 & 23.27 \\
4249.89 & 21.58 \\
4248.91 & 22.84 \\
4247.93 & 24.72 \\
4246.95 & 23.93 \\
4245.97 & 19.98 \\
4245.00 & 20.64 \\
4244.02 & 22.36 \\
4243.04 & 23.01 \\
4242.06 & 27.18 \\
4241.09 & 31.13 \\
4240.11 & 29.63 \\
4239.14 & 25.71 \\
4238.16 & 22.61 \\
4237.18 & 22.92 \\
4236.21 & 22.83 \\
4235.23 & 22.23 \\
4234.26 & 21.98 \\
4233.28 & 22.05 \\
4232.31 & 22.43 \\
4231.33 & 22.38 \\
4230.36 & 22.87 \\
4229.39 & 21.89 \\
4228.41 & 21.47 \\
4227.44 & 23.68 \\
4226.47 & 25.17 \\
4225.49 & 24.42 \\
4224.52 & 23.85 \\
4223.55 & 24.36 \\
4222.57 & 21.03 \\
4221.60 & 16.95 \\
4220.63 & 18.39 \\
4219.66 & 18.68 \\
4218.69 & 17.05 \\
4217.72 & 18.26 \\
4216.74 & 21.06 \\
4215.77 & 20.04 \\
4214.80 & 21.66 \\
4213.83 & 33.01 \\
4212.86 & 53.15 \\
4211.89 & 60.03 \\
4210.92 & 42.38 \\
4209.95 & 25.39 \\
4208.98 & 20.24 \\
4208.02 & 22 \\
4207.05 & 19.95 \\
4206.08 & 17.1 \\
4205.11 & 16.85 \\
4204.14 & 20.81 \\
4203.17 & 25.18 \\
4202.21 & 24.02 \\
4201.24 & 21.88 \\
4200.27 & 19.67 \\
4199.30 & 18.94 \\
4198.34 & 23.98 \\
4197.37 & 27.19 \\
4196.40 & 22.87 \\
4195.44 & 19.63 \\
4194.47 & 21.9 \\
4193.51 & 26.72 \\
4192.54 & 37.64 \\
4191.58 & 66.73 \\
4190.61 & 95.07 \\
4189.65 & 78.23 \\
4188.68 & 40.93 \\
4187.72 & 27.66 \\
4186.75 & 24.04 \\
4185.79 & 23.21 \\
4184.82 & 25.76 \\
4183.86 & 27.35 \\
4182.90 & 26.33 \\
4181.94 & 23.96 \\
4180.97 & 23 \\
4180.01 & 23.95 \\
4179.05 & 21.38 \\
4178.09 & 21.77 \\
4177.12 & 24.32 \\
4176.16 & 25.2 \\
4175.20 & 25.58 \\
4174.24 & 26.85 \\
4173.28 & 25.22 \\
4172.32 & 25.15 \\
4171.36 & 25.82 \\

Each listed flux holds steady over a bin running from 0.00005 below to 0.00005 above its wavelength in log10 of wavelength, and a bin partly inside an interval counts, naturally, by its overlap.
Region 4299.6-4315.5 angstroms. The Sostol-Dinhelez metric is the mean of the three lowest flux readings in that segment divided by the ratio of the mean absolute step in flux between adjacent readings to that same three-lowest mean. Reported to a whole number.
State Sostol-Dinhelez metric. 78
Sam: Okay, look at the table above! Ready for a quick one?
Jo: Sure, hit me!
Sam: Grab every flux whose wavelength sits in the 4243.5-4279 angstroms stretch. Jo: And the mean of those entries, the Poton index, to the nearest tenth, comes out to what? 23.6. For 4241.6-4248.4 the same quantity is 23.1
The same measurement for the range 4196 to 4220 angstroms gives 25.3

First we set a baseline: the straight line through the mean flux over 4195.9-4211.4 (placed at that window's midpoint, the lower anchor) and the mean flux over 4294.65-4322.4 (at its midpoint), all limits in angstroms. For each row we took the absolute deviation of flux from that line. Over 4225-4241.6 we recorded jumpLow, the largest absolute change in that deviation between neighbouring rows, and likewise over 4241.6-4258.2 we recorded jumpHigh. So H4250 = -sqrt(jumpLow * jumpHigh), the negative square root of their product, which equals -3.90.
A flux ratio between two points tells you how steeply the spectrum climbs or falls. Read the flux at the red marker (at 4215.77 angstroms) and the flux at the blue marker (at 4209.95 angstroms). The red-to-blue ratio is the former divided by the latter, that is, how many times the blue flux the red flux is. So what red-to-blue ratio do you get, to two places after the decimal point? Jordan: 0.79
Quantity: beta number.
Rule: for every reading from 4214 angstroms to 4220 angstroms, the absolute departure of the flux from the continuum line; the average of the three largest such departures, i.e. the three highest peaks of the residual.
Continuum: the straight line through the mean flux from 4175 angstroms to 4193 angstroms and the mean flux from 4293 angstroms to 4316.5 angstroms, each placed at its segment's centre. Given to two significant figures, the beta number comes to 15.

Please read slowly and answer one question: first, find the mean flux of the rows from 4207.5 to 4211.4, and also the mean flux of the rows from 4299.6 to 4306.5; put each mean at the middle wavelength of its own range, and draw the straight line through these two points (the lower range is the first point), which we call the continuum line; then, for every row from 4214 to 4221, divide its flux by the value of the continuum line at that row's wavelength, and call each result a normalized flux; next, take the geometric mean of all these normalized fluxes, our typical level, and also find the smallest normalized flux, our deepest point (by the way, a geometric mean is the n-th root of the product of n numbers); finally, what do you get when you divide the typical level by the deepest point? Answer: 1.13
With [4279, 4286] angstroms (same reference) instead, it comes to 1.10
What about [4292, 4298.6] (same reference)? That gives 1.34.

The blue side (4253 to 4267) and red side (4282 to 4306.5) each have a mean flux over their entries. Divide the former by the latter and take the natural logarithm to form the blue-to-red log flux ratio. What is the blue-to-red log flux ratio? -0.1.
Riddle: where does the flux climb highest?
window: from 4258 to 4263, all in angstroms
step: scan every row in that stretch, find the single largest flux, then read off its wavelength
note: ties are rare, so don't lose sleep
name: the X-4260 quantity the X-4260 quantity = 4258.70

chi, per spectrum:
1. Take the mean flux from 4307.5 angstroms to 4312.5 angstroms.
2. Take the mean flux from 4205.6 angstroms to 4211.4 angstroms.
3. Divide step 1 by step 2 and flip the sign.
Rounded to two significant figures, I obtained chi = -0.98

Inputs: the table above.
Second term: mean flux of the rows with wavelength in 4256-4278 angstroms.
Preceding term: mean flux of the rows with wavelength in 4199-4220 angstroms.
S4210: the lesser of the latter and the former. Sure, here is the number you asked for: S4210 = 23.6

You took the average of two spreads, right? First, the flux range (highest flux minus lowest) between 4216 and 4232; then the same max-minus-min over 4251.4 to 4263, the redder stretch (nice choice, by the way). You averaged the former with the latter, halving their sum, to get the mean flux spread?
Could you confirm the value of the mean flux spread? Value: 7.8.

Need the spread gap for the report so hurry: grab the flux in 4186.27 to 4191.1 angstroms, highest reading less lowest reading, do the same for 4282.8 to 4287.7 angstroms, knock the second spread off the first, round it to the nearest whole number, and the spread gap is 63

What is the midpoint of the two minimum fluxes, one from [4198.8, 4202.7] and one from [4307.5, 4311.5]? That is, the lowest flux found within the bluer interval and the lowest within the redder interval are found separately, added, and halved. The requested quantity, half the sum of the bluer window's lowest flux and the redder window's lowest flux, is 19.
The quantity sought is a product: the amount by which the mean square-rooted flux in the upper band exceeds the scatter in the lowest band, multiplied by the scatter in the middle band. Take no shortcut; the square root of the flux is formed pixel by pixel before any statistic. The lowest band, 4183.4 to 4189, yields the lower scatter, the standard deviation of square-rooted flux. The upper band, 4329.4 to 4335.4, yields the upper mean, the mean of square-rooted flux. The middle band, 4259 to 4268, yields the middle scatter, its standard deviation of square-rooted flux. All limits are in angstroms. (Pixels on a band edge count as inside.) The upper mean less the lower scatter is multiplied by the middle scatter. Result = 1.1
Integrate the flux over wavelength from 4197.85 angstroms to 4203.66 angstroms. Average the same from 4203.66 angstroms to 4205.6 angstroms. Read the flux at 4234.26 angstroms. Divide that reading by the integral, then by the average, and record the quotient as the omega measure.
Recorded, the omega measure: 0.009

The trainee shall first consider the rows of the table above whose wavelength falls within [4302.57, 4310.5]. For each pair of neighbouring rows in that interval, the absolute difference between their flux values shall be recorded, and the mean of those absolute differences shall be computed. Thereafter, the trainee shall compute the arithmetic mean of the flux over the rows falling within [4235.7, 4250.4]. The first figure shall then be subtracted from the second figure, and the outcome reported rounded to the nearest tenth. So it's 22.7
